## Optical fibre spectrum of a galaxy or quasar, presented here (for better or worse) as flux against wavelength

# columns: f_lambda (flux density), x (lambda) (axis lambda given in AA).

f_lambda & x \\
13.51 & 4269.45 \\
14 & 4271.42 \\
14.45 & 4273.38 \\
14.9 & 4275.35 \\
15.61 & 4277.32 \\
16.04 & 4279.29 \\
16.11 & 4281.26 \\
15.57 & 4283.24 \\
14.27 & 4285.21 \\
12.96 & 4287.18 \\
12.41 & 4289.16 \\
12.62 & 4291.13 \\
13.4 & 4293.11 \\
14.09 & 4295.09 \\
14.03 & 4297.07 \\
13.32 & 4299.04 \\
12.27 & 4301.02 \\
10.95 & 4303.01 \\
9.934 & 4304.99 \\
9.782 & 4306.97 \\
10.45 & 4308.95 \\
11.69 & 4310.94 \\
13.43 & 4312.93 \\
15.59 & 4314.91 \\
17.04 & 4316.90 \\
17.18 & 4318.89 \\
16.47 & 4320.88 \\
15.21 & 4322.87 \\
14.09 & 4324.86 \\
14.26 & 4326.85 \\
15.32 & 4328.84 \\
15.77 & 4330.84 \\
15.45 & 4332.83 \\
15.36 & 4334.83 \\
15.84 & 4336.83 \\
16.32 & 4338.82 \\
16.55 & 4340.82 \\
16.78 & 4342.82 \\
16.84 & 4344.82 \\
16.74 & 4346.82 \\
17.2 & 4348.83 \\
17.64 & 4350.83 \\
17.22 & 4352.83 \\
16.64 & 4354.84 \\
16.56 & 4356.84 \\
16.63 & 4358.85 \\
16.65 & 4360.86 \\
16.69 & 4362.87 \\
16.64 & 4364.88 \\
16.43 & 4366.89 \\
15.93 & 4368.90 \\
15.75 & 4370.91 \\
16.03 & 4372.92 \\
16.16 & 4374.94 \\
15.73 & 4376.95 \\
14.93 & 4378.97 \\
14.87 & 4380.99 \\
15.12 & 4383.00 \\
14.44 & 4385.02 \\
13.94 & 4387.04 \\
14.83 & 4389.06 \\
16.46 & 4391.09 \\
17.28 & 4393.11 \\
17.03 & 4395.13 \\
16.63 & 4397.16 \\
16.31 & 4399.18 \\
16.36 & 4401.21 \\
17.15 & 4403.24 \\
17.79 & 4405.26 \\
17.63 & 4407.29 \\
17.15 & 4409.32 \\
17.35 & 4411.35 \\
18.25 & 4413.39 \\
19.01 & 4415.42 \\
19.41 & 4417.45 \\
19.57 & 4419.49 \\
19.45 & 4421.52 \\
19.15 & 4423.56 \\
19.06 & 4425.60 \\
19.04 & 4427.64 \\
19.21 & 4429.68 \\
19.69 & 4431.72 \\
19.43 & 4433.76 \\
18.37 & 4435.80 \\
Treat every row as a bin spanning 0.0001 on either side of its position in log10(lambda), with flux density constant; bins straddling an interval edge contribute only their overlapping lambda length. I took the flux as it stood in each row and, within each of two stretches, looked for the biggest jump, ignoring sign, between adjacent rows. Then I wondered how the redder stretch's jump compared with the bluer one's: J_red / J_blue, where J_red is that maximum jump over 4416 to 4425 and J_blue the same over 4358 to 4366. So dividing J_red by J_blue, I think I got 6.0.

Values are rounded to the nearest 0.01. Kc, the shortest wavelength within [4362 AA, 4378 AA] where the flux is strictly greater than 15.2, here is 4362.87 AA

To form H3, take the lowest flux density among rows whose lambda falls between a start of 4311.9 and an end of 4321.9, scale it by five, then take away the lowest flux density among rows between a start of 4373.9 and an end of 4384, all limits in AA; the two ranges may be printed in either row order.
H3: 52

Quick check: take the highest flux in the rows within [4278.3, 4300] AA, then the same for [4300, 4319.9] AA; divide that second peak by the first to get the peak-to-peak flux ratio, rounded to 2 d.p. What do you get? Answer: 1.07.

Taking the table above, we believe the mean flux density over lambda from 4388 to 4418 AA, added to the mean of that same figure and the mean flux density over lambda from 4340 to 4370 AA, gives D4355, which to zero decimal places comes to 34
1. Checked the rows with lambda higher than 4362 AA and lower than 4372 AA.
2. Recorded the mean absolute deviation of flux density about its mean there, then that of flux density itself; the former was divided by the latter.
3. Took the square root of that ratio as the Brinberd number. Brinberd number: 0.15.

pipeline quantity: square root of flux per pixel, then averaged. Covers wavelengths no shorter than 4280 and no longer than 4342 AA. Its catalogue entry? 3.75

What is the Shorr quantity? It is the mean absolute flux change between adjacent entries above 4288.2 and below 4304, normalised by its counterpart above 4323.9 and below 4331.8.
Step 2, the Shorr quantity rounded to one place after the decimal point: 1.2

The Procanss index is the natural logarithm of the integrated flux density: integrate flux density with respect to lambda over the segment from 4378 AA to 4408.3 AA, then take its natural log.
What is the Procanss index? 6.19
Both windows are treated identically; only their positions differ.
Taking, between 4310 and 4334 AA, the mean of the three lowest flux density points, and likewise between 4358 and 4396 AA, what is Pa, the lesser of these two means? 13.1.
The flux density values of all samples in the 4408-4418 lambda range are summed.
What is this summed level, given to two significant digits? 91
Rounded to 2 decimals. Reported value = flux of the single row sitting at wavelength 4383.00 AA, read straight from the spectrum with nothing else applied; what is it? 15.12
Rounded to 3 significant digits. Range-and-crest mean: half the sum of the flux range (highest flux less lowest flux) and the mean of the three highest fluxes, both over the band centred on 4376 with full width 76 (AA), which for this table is 11.1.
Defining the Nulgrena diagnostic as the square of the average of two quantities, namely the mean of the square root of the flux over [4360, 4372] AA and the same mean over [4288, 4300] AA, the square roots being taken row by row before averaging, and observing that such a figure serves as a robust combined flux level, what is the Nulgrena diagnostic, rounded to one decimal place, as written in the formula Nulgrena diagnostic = 14.8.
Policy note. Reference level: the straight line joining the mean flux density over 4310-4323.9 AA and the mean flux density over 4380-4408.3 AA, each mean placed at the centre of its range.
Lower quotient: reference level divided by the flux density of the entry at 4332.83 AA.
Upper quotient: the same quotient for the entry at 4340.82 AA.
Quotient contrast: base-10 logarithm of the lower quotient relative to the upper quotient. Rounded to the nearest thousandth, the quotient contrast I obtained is 0.027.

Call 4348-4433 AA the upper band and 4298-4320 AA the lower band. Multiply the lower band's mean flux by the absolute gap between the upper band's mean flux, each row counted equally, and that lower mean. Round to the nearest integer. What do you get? 53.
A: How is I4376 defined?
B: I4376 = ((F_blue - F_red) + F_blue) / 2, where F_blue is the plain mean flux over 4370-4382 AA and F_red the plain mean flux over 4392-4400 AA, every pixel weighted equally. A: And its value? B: 7.2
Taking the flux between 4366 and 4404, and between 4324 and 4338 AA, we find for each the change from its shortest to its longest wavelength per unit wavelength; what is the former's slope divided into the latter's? 7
